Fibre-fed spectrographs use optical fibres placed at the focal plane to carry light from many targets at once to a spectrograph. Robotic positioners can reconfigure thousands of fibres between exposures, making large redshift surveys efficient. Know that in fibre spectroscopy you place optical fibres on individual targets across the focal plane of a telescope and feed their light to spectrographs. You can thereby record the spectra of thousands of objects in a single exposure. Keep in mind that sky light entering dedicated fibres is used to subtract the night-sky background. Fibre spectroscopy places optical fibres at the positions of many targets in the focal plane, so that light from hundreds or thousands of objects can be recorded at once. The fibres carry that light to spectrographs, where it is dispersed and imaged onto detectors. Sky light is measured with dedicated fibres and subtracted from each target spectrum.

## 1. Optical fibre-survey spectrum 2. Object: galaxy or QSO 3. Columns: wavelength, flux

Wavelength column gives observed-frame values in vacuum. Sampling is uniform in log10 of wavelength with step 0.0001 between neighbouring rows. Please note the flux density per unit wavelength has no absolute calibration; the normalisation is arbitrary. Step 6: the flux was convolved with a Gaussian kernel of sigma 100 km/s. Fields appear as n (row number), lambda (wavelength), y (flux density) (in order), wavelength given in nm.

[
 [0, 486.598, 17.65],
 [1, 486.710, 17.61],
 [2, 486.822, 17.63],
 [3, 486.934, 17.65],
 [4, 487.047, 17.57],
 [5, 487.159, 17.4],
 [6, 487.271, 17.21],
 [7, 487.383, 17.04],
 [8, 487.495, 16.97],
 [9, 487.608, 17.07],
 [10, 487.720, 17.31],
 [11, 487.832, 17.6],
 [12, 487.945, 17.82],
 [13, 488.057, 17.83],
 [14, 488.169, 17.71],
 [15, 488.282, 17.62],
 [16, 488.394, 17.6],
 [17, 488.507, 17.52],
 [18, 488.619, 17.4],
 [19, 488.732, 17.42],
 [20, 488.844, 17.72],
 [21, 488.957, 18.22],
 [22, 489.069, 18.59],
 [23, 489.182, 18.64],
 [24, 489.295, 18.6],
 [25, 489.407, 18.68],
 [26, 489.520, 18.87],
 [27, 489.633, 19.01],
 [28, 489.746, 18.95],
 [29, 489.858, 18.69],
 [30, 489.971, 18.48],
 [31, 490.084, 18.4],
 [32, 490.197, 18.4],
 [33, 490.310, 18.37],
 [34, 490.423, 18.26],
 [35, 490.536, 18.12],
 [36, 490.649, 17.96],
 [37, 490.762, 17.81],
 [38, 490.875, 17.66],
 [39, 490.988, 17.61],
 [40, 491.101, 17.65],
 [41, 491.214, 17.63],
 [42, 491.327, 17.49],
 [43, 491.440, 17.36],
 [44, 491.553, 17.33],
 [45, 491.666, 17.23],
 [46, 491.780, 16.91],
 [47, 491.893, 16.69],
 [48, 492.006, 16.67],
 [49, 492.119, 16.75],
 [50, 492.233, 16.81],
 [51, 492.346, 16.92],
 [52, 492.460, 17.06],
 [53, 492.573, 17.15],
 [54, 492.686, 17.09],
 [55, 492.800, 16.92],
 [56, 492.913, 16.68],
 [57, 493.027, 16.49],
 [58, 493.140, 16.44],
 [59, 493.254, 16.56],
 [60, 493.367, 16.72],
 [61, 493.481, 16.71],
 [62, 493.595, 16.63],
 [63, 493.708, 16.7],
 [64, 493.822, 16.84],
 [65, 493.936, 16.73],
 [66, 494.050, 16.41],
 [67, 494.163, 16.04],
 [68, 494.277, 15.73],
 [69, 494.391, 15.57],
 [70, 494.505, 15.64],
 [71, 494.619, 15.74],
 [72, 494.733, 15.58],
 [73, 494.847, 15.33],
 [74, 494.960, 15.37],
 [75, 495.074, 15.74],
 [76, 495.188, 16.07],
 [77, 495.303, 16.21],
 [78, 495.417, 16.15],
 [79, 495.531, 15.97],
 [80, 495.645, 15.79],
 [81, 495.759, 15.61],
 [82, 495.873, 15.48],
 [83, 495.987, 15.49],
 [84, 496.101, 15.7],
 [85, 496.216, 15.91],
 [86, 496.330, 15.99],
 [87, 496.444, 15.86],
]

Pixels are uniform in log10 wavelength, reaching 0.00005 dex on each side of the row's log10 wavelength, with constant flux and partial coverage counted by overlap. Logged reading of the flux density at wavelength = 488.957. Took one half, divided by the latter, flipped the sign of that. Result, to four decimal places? -0.0274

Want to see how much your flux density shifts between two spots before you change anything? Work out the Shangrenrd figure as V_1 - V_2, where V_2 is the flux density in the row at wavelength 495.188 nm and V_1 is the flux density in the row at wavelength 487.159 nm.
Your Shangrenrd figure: 1.3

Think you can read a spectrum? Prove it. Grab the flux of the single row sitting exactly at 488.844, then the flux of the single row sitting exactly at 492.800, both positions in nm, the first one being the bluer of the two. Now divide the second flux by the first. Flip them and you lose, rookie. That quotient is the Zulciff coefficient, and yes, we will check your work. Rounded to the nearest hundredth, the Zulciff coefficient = 0.95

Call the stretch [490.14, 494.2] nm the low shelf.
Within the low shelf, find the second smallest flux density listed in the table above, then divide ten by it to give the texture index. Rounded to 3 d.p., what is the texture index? 0.609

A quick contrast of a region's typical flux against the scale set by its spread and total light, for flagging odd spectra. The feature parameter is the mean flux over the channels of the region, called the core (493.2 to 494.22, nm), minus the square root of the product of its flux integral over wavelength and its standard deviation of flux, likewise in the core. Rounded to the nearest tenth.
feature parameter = 14.6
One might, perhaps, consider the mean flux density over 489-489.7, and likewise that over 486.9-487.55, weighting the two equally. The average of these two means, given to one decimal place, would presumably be 18.0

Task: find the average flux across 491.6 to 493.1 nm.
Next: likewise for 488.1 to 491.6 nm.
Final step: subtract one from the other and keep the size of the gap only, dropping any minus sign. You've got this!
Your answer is 1.2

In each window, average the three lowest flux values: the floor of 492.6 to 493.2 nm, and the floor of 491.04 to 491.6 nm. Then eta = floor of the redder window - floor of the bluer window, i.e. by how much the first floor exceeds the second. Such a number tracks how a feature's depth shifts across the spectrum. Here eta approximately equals -0.86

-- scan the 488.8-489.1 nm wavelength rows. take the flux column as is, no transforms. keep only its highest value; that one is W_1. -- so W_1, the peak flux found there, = 18.59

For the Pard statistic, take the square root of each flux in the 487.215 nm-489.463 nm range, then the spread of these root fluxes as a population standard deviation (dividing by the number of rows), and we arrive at 0.063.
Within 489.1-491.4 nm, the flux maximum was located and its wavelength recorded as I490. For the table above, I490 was 489.633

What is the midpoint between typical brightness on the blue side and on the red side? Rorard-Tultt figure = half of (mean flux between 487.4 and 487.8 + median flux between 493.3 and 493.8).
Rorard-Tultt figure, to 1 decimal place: 16.9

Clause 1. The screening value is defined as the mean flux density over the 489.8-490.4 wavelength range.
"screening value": 18.5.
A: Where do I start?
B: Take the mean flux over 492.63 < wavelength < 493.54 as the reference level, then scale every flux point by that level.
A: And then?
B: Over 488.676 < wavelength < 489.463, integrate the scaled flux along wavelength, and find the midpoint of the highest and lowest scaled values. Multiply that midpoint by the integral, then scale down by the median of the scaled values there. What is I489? 0.84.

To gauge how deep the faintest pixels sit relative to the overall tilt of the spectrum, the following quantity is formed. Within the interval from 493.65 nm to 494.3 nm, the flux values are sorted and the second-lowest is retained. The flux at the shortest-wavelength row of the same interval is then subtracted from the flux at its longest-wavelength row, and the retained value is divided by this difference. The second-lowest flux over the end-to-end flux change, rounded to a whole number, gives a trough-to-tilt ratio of -17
